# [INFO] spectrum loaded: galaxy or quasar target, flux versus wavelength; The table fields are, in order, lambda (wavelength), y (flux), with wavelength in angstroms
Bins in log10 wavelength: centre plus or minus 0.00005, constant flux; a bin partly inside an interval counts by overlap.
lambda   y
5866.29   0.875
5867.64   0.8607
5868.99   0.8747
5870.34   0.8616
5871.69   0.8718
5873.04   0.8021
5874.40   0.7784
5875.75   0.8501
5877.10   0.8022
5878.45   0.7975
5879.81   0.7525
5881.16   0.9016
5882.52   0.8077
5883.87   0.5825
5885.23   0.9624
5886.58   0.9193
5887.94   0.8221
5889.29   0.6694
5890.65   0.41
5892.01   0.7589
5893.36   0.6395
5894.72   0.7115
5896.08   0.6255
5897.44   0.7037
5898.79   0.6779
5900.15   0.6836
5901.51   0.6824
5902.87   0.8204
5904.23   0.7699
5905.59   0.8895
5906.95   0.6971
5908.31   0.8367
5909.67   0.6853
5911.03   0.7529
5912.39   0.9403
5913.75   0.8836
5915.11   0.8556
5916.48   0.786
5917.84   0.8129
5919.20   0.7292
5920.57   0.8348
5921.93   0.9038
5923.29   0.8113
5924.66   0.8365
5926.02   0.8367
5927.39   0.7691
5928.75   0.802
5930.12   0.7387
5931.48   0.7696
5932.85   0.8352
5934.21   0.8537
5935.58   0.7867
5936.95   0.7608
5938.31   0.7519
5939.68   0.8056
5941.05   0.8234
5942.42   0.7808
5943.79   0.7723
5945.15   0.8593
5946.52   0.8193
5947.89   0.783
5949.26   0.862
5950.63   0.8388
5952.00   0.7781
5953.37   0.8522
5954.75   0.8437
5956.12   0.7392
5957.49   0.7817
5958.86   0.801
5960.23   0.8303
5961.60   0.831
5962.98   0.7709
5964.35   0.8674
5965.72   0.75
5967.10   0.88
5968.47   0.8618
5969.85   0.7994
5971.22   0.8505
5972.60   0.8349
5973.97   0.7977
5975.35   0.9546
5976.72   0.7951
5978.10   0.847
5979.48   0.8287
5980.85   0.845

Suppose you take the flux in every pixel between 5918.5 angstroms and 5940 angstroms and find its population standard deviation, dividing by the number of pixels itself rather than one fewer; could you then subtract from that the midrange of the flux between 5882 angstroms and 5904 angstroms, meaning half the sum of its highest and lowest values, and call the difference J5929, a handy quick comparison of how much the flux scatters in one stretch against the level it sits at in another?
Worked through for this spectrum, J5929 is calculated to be -0.64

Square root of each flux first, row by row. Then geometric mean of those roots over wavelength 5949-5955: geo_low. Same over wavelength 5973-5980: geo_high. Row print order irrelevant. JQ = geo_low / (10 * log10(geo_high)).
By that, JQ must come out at -2.46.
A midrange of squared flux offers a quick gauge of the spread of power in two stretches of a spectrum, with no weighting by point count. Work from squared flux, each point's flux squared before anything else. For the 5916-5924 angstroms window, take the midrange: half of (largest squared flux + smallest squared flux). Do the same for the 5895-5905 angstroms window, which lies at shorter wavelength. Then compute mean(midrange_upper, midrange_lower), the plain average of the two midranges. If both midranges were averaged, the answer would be 0.60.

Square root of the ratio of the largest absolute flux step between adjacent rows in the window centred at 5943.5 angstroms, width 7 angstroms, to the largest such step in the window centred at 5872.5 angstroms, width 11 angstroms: 1.10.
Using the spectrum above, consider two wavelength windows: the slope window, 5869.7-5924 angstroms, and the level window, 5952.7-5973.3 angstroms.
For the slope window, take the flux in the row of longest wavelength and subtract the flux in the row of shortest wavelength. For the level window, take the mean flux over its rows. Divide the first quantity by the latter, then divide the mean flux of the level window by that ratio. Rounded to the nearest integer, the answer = -13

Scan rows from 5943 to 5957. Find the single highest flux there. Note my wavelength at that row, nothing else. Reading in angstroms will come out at 5949.26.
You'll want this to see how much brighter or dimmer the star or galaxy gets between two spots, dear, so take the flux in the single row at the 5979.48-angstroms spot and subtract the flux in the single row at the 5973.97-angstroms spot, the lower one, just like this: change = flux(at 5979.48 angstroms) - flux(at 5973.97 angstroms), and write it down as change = 0.031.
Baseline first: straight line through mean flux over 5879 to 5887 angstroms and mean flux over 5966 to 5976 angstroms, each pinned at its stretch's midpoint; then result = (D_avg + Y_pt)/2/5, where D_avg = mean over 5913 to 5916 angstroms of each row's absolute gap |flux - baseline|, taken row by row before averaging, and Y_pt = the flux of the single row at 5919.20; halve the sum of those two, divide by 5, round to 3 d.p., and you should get 0.077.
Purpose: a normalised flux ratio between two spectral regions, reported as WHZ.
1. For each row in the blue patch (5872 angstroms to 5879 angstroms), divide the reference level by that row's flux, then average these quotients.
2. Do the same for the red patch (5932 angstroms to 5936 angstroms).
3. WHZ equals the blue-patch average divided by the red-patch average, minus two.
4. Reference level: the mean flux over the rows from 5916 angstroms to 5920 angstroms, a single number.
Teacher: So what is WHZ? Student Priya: -0.98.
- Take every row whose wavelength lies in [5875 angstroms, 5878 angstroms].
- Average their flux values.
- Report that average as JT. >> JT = 0.83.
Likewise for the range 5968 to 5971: 0.83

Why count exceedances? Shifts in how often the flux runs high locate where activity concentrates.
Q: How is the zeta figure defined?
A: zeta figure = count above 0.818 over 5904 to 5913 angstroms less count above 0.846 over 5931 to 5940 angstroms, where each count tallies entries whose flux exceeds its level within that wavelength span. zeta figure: 2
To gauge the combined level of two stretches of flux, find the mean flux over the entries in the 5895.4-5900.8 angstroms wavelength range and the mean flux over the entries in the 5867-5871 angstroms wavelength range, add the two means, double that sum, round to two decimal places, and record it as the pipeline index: 3.08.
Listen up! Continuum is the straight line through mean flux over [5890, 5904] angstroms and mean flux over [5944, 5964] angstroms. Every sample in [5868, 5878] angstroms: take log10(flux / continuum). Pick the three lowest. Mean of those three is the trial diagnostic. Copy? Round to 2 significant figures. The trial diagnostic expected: 0.11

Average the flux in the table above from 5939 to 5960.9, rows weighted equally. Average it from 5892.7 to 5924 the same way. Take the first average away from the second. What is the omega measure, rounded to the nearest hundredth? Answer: -0.04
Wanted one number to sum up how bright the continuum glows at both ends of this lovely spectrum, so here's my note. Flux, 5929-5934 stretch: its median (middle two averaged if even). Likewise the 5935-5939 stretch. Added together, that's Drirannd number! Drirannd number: 1.53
